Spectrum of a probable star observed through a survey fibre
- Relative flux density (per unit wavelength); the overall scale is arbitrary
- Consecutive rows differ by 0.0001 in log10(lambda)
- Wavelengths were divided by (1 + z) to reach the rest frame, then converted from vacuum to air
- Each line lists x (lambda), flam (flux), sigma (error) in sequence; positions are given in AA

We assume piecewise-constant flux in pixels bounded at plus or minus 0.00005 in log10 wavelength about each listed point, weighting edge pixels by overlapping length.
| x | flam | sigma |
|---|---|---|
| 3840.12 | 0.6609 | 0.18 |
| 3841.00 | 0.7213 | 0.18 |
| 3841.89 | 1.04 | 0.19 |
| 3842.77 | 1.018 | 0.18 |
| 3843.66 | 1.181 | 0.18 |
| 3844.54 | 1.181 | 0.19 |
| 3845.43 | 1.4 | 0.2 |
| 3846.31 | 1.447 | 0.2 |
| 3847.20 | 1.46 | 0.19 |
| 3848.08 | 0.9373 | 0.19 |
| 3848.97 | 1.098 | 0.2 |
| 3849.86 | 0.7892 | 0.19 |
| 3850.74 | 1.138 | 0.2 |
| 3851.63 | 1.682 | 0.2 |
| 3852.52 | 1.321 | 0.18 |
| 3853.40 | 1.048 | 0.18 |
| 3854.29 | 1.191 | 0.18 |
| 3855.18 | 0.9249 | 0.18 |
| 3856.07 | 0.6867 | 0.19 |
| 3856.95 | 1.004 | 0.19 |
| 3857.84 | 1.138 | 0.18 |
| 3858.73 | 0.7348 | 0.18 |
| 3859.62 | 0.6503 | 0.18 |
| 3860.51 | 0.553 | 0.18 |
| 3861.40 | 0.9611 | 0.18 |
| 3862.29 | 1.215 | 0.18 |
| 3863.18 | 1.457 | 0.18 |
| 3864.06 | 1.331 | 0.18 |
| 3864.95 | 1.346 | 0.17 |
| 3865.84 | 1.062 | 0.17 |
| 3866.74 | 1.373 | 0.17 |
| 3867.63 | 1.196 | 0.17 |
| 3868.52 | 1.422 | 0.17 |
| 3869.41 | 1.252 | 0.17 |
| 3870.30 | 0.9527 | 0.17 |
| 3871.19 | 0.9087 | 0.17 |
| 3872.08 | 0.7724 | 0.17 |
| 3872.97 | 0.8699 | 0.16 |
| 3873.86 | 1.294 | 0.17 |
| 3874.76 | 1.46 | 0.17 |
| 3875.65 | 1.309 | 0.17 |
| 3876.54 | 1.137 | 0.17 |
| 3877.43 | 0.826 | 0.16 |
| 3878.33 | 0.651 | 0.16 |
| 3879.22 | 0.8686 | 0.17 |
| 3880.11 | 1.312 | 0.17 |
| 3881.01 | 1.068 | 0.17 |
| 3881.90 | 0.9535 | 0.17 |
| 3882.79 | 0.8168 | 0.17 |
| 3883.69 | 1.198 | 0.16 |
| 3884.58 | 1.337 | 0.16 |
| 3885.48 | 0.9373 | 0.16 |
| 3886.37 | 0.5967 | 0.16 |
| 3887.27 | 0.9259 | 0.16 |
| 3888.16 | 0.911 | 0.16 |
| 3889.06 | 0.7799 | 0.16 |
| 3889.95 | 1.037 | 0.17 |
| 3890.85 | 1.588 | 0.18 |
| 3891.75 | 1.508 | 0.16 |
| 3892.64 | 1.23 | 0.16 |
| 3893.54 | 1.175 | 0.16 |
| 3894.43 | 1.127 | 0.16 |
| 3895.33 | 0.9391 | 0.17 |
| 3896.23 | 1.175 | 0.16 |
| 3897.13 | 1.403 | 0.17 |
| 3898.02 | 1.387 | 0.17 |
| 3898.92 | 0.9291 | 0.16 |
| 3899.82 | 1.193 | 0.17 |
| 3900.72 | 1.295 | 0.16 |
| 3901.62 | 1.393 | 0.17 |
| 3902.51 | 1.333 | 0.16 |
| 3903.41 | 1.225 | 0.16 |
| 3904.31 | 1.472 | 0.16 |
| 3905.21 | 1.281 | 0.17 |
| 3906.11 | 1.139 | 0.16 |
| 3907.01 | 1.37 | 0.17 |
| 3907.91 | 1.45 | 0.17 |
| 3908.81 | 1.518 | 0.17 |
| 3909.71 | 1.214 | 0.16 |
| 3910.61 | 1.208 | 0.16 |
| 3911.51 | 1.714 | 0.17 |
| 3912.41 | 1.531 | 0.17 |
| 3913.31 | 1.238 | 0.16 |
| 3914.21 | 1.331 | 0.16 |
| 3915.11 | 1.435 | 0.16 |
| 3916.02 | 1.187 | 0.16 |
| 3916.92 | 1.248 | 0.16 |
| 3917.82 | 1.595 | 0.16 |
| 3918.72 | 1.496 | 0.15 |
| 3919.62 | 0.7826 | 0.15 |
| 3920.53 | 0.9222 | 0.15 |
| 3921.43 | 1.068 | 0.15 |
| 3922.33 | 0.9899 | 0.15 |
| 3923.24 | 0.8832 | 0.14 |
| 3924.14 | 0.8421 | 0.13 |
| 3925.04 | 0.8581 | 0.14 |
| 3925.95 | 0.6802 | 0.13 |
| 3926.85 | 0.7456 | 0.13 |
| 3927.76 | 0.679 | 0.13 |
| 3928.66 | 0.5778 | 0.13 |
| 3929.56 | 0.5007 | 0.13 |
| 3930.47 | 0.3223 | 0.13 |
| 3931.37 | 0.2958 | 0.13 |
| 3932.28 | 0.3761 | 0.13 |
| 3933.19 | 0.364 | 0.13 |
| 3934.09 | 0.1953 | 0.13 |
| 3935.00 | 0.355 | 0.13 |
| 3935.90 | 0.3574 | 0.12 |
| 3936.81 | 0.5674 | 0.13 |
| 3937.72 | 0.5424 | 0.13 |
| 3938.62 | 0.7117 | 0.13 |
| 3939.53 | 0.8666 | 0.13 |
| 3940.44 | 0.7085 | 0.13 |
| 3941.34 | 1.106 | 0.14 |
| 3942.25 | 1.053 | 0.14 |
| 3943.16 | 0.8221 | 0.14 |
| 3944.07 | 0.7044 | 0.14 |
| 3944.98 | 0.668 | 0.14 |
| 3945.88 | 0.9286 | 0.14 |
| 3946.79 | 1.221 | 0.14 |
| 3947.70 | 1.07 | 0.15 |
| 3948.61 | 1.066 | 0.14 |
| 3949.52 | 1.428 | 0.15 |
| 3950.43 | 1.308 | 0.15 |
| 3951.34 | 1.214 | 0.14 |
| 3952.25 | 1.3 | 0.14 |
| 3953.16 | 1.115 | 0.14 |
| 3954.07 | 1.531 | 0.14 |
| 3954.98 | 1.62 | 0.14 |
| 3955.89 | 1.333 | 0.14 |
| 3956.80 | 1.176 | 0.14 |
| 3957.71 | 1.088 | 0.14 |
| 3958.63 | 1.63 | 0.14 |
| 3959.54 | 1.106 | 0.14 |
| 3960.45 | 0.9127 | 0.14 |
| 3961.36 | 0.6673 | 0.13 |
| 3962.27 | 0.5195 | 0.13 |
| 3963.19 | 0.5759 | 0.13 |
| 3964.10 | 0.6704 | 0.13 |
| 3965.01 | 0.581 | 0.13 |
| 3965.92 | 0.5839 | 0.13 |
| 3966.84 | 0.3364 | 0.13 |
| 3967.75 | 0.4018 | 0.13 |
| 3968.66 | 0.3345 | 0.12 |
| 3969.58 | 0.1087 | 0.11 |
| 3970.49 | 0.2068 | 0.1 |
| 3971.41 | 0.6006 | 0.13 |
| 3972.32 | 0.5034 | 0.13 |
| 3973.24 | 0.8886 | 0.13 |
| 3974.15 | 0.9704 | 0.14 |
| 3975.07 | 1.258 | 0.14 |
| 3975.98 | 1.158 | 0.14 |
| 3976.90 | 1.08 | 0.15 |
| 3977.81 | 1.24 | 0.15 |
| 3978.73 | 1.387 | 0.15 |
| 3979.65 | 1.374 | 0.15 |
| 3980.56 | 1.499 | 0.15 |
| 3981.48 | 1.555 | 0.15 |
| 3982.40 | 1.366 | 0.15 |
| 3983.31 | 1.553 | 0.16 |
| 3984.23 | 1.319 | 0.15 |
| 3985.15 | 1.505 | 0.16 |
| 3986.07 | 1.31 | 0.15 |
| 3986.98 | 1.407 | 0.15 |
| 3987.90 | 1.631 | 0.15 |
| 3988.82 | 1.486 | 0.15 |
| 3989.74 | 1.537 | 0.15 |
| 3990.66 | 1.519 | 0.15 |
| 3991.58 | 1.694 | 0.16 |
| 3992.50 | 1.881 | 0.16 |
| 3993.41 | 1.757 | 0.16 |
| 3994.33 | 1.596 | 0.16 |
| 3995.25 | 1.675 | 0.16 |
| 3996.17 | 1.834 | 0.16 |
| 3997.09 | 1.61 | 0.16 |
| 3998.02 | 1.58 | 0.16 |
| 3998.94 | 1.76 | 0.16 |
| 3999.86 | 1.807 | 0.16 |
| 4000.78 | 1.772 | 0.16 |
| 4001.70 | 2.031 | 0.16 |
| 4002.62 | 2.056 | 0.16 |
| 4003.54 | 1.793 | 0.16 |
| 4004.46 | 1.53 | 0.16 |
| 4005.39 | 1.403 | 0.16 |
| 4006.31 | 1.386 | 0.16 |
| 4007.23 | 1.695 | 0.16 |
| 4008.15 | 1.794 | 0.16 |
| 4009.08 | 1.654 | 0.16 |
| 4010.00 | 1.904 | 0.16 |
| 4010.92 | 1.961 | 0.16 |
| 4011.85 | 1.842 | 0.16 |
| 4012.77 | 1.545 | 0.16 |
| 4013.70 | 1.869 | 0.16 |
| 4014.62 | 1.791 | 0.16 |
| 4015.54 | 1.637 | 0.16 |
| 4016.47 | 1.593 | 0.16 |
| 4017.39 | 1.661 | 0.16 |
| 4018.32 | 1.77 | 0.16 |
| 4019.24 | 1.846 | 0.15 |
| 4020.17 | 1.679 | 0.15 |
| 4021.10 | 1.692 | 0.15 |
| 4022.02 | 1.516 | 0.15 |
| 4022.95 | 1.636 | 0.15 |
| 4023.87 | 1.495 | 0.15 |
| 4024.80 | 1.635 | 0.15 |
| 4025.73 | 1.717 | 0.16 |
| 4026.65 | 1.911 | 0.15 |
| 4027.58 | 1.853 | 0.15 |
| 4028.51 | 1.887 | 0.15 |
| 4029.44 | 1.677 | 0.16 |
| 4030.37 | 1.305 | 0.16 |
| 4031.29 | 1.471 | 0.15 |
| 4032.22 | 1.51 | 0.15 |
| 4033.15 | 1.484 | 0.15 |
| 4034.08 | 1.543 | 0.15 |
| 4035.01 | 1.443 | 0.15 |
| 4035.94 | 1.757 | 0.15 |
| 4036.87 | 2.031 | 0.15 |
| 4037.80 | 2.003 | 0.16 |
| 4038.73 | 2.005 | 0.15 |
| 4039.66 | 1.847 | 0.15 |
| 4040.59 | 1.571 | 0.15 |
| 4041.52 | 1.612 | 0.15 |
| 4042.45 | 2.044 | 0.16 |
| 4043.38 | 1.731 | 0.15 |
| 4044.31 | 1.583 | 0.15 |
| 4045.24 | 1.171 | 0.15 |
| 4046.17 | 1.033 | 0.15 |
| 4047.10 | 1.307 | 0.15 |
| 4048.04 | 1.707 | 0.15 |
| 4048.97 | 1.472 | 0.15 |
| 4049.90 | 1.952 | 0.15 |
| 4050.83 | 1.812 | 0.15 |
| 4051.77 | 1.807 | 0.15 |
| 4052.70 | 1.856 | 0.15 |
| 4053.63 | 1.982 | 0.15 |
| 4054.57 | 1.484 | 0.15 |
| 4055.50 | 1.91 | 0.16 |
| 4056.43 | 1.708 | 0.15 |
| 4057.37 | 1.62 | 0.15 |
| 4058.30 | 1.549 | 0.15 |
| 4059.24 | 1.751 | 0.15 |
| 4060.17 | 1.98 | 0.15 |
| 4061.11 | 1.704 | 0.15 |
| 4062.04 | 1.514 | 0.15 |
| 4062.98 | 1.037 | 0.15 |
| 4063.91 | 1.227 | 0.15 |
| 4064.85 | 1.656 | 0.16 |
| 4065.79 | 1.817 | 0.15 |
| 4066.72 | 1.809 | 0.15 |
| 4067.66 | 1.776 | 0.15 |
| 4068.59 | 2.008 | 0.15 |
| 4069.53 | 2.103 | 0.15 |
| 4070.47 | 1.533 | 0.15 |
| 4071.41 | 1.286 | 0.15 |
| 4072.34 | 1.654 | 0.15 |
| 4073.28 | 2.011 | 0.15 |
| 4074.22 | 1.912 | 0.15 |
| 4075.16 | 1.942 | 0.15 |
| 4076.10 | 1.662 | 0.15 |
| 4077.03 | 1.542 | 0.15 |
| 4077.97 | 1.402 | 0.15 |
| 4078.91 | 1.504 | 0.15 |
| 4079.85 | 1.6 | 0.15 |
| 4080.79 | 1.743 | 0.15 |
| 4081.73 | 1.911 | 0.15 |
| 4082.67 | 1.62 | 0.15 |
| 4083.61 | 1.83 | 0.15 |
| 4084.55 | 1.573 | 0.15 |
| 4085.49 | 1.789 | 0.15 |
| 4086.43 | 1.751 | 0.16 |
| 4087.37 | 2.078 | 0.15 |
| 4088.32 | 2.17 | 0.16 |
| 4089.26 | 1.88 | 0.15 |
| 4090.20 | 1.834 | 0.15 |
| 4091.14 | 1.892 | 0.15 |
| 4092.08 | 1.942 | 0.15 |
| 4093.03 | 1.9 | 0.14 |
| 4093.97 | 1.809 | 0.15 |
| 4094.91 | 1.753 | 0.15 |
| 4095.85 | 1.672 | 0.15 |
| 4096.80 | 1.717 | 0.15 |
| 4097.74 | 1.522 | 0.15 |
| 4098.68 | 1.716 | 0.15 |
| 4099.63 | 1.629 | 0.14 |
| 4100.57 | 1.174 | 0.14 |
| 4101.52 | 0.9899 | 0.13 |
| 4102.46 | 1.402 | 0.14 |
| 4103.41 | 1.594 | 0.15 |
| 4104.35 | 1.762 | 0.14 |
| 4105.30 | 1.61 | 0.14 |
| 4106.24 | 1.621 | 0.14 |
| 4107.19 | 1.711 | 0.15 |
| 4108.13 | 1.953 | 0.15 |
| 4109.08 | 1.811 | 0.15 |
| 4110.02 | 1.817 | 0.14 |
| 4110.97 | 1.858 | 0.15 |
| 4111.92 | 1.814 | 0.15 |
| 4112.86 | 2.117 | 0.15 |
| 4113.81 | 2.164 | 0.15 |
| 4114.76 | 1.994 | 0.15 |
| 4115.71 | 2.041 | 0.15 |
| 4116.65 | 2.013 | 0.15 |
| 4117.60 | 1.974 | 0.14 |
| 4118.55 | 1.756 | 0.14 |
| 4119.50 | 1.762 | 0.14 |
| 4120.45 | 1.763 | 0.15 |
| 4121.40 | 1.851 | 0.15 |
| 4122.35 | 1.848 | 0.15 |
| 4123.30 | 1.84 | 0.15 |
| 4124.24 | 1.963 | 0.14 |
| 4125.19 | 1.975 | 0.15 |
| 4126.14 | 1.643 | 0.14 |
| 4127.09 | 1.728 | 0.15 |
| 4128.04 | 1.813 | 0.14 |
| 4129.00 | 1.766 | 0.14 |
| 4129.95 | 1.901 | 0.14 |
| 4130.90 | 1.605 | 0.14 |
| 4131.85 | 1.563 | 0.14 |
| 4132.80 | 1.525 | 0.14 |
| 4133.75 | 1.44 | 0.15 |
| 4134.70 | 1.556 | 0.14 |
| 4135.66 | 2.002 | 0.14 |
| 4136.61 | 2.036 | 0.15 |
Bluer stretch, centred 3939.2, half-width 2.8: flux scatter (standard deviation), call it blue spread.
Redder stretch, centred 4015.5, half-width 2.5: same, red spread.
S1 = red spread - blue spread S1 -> -0.09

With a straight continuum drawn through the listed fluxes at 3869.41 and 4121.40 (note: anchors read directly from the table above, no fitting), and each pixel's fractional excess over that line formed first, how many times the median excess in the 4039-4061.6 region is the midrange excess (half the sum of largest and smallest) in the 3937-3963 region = -21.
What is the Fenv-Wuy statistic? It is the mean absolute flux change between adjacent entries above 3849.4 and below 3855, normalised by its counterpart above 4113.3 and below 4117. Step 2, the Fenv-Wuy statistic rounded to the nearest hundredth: 4.09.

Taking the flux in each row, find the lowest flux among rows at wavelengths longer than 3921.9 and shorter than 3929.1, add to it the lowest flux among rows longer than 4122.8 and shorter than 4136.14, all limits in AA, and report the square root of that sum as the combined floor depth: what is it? 1.42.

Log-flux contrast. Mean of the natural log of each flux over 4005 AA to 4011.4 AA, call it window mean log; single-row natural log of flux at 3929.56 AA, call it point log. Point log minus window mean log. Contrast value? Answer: -1.2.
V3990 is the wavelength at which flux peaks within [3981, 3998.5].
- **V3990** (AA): 3992.50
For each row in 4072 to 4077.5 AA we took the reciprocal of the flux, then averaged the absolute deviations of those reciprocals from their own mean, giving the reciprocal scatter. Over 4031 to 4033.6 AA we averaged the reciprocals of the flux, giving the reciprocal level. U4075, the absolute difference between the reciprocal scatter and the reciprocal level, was 0.62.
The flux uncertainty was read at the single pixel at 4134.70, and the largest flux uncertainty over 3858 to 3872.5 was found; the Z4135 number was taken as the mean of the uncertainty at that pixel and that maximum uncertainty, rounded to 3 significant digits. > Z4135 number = 0.160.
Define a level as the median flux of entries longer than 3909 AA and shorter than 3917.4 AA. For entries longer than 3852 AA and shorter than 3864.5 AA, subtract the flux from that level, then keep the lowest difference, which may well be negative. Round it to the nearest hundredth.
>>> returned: -0.21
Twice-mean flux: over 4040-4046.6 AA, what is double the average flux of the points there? 3.1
